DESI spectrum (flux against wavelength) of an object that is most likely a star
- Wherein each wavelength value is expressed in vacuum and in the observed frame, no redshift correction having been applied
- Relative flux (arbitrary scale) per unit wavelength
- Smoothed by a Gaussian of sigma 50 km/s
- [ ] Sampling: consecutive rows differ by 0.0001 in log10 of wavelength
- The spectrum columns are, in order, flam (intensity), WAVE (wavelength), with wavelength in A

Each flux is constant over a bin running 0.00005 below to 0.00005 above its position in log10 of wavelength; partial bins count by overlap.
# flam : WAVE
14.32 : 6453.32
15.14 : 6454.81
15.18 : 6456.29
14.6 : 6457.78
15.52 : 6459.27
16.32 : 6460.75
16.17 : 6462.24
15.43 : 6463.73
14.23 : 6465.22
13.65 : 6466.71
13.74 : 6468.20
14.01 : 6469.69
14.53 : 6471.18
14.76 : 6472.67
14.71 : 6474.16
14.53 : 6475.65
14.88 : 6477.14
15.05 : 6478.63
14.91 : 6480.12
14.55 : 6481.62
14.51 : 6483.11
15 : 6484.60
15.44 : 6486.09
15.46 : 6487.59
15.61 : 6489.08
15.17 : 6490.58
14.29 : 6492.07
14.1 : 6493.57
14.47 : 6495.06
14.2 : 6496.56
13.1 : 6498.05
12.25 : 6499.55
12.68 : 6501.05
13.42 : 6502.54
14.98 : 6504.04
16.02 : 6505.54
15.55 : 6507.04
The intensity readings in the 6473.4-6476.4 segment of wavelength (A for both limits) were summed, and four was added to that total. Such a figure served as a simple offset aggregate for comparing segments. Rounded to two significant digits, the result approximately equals 33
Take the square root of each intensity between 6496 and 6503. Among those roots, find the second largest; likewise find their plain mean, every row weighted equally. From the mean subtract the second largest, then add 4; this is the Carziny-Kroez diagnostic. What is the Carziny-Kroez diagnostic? 3.96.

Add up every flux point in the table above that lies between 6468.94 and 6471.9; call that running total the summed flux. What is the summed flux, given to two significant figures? 29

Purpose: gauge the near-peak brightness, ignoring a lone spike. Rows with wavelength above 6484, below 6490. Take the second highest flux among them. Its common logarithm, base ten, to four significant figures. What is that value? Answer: 1.189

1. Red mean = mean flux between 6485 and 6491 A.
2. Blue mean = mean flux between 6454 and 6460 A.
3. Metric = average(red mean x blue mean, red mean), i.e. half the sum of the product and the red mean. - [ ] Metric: 124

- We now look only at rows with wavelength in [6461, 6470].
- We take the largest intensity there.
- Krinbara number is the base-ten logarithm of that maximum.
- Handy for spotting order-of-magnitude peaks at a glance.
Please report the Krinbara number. 1.21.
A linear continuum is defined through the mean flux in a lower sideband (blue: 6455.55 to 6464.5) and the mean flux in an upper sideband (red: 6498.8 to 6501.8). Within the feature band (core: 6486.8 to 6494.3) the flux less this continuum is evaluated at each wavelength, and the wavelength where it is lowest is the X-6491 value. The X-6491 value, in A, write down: 6493.57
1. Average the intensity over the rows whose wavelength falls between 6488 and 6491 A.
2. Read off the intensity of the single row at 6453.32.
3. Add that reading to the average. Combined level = 29.7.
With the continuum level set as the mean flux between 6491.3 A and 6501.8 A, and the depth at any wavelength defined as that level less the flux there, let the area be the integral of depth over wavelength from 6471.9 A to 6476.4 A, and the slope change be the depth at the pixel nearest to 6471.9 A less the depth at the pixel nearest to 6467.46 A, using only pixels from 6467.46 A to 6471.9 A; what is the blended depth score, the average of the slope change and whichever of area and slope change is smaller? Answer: -2.8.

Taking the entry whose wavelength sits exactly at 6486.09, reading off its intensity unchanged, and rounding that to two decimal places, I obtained 15.44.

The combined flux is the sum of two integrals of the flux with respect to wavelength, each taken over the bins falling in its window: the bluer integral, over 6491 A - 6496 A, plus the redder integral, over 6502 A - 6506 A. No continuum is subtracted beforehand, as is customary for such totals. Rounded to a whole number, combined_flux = 131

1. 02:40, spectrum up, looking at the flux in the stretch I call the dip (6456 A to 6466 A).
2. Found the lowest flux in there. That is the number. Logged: 14.23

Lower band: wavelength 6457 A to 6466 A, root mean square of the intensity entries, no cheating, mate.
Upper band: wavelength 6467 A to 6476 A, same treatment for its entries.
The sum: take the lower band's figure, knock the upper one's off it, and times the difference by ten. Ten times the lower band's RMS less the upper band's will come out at 10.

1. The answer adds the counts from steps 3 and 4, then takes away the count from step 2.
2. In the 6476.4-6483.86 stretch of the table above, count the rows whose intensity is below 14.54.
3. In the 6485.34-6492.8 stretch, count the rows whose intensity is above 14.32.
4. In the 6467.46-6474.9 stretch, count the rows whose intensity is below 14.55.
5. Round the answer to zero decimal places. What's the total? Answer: 6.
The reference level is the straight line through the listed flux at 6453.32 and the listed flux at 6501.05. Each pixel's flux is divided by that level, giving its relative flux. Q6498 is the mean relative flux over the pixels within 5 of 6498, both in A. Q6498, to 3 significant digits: 1.05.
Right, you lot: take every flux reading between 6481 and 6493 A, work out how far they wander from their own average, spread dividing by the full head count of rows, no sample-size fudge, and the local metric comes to 0.47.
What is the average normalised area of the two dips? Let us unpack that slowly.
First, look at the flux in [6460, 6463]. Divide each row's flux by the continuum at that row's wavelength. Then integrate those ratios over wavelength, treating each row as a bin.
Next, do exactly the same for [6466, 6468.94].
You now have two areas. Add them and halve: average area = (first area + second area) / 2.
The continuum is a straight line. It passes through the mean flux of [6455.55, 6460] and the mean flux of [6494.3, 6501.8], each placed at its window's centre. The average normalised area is 3.01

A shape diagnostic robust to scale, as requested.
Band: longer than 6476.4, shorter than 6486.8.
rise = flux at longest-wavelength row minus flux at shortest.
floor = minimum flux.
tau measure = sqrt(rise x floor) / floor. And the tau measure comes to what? 0.20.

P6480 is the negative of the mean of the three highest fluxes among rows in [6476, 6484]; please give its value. -14.9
